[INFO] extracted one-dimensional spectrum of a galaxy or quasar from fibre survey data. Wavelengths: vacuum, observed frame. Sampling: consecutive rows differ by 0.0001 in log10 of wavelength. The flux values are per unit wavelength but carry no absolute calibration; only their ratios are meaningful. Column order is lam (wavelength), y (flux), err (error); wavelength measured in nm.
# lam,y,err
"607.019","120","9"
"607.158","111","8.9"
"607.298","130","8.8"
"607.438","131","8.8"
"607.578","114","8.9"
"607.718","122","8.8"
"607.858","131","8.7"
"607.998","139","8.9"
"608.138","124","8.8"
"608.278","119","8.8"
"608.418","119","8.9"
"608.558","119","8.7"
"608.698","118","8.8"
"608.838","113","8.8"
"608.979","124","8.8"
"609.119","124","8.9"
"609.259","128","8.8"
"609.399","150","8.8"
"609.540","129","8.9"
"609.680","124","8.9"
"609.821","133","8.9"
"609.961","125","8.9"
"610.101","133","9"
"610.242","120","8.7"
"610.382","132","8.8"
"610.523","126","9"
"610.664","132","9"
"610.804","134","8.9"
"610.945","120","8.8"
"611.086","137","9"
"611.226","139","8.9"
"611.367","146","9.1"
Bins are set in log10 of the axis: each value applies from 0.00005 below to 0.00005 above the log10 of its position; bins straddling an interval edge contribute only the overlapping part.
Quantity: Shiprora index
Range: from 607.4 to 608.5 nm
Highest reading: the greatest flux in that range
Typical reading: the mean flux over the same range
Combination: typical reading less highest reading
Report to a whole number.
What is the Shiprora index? -14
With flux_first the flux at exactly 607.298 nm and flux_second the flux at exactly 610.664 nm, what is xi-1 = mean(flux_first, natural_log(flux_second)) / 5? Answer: 13.5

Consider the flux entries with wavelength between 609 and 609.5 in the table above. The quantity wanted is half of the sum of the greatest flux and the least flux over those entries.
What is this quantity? 137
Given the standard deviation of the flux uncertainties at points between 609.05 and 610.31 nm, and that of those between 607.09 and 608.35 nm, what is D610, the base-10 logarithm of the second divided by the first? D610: -0.11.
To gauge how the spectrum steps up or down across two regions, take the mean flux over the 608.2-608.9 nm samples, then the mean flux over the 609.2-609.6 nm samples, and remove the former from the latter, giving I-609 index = 18.1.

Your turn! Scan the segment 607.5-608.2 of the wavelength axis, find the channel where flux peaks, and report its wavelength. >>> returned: 607.998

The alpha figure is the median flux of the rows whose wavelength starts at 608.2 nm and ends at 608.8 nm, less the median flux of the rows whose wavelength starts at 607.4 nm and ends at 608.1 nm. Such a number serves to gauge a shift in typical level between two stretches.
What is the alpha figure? -12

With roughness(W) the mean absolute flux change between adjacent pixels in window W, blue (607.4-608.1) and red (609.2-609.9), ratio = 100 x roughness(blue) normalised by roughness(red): 74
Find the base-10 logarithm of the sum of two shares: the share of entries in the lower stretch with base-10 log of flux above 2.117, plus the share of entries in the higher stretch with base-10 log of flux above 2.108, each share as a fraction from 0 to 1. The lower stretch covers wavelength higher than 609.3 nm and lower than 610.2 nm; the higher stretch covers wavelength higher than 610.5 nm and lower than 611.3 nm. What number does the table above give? 0.1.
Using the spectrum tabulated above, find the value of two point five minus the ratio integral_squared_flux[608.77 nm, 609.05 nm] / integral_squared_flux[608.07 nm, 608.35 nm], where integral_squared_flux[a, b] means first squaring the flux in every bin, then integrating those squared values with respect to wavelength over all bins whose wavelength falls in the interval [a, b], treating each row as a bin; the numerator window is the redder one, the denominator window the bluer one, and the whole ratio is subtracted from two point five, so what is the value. 1.55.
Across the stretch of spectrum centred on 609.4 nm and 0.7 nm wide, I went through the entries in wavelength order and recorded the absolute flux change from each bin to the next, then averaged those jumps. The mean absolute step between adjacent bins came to 13.0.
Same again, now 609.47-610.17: 7.5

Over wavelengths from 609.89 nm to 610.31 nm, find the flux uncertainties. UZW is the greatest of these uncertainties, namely 9.00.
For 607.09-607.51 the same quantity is 8.90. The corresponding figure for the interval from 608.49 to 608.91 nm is 8.80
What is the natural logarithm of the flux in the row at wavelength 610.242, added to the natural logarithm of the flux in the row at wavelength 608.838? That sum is 9.51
